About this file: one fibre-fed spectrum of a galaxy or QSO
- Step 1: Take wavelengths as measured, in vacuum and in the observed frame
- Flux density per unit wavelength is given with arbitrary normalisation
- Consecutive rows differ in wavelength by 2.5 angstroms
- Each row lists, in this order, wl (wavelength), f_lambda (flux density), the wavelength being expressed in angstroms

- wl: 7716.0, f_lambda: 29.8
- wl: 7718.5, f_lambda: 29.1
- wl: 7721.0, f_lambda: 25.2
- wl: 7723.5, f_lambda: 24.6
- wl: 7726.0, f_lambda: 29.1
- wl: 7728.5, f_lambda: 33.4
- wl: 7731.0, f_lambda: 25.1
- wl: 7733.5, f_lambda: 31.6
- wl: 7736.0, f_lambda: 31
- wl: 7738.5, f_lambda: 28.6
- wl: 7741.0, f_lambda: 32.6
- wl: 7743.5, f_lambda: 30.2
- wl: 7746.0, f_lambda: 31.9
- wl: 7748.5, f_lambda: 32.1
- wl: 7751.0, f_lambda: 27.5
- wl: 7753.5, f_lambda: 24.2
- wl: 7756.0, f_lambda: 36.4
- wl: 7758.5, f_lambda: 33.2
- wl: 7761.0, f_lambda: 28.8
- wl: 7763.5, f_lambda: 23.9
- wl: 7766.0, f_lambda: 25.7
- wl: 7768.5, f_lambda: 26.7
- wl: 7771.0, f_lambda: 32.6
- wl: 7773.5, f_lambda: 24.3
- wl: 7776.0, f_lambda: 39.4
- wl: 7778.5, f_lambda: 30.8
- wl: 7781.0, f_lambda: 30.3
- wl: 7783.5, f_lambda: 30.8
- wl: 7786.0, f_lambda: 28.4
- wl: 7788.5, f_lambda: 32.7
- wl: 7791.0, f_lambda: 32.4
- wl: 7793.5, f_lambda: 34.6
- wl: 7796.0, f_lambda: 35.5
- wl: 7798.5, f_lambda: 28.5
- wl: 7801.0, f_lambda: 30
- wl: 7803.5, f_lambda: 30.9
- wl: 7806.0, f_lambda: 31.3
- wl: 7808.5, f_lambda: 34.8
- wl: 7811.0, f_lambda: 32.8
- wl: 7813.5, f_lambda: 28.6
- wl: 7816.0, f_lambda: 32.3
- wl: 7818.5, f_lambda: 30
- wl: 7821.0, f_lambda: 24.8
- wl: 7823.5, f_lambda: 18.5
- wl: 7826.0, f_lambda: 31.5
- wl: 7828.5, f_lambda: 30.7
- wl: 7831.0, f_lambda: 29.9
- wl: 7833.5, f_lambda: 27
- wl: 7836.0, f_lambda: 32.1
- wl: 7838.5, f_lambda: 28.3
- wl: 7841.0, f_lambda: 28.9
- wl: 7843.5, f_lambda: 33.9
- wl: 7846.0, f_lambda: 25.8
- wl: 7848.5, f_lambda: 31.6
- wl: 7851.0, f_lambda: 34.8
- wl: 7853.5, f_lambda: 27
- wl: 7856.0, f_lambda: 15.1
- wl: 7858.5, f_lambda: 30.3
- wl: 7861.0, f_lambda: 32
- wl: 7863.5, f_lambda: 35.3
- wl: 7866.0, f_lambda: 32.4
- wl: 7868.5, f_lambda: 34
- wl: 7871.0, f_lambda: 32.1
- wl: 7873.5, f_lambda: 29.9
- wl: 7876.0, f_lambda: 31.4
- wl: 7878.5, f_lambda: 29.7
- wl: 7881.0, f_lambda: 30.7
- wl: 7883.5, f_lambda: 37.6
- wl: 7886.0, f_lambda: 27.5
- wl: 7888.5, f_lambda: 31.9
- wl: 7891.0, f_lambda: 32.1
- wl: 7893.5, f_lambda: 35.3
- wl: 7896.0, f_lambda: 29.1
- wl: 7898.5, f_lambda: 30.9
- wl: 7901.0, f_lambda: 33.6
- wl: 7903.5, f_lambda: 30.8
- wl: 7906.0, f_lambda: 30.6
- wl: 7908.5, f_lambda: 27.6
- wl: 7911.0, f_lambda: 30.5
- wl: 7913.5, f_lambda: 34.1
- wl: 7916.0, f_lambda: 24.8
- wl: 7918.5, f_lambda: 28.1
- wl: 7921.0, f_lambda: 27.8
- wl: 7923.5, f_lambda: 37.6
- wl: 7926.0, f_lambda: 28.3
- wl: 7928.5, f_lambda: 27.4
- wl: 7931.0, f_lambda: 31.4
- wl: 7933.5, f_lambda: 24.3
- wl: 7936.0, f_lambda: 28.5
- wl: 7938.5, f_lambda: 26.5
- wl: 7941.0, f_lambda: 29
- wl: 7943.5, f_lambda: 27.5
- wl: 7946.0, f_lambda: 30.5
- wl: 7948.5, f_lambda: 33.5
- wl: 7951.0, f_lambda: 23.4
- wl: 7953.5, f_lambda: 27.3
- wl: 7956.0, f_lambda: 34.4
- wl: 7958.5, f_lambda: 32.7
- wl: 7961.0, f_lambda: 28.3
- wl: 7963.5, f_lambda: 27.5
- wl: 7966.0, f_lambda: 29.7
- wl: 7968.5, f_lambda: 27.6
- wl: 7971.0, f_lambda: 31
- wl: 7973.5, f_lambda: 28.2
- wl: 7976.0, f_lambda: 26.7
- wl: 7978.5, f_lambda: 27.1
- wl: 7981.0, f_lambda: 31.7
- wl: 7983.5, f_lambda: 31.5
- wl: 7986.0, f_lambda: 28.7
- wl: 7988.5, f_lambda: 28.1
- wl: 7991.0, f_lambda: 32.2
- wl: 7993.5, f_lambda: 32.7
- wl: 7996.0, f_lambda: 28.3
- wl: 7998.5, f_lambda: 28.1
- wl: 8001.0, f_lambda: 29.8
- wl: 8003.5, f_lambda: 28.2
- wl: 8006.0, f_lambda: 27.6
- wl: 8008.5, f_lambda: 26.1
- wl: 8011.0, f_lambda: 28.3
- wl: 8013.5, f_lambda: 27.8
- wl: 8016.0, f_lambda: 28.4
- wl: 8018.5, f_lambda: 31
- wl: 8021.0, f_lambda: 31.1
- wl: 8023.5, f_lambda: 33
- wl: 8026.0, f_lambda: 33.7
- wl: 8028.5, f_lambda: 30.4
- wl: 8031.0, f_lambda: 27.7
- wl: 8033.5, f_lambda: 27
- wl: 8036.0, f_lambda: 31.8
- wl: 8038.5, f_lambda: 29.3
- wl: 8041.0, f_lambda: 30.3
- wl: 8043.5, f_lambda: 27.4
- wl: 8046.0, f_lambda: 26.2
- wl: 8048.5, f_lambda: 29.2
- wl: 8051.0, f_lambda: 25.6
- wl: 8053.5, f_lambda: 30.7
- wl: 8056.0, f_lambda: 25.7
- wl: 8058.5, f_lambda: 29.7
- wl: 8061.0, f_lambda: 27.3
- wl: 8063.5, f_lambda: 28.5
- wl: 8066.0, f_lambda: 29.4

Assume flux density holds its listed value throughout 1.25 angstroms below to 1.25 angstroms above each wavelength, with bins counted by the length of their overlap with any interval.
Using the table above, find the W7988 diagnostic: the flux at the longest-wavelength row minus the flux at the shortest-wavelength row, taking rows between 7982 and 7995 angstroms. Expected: 1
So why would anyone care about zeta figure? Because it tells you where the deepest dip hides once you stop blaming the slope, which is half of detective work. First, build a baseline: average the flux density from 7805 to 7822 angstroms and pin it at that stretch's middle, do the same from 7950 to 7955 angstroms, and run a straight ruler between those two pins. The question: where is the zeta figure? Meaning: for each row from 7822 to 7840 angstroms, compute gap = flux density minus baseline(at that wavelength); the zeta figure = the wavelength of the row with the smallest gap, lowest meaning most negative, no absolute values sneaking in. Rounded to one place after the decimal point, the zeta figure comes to 7823.5 angstroms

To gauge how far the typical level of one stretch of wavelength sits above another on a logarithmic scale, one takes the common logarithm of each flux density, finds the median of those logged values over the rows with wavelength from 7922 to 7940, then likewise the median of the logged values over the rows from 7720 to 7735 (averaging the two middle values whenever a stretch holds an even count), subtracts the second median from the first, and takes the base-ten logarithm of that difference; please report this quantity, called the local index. -1.7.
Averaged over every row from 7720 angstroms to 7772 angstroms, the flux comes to 29.3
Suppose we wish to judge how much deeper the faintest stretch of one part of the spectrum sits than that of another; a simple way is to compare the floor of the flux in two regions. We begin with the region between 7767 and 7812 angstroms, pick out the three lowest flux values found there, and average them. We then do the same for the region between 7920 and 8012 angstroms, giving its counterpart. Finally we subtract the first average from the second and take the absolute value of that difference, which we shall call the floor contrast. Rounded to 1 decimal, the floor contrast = 1.9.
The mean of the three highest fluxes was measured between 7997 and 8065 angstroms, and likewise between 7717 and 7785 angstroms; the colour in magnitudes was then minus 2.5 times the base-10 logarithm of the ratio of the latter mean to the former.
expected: -0.11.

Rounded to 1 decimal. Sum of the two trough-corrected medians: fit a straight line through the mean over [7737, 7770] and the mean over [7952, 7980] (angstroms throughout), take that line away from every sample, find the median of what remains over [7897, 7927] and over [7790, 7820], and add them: 3.8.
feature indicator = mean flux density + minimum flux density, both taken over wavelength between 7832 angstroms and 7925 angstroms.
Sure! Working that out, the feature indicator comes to 46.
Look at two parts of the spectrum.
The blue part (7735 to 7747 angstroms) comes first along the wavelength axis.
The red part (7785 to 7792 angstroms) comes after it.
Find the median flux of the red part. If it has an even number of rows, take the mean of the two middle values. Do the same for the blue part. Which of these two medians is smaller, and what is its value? 31.0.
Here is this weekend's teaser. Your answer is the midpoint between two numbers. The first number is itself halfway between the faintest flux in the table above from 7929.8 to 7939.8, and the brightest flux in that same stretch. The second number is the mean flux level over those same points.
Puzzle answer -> 27.8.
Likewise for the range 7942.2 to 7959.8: 29.4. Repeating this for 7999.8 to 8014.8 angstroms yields 28.0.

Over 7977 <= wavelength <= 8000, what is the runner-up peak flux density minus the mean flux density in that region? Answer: 2.4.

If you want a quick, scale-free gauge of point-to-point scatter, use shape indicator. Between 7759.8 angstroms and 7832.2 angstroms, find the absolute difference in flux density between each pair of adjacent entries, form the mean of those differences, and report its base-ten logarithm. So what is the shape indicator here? 0.59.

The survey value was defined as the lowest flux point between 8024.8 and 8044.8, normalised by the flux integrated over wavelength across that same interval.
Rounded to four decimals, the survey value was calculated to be 0.0455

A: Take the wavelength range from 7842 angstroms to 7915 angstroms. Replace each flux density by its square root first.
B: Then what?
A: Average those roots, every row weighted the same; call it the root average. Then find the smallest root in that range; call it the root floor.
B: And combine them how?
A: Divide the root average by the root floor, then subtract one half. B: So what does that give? 0.93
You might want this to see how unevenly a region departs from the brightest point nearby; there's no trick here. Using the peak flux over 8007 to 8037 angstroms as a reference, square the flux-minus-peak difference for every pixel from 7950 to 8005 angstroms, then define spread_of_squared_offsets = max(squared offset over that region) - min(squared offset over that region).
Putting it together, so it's 106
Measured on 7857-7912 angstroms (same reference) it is 38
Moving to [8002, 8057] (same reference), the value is 66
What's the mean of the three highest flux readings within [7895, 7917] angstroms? 33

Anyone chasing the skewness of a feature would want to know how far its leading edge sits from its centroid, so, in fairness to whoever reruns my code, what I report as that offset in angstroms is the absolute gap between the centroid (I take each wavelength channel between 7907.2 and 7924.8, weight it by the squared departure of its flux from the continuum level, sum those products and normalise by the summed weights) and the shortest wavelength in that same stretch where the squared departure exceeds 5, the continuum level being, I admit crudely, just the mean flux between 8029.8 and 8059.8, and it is 6.4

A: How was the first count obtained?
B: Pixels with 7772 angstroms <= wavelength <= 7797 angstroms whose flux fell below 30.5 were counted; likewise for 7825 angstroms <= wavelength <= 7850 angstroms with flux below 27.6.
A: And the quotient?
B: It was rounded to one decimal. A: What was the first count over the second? 1.5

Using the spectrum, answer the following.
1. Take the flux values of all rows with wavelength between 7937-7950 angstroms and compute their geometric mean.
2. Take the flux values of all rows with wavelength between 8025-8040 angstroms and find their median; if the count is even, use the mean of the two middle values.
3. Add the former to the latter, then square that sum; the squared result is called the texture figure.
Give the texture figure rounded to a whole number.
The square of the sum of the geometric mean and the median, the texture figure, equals 3499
